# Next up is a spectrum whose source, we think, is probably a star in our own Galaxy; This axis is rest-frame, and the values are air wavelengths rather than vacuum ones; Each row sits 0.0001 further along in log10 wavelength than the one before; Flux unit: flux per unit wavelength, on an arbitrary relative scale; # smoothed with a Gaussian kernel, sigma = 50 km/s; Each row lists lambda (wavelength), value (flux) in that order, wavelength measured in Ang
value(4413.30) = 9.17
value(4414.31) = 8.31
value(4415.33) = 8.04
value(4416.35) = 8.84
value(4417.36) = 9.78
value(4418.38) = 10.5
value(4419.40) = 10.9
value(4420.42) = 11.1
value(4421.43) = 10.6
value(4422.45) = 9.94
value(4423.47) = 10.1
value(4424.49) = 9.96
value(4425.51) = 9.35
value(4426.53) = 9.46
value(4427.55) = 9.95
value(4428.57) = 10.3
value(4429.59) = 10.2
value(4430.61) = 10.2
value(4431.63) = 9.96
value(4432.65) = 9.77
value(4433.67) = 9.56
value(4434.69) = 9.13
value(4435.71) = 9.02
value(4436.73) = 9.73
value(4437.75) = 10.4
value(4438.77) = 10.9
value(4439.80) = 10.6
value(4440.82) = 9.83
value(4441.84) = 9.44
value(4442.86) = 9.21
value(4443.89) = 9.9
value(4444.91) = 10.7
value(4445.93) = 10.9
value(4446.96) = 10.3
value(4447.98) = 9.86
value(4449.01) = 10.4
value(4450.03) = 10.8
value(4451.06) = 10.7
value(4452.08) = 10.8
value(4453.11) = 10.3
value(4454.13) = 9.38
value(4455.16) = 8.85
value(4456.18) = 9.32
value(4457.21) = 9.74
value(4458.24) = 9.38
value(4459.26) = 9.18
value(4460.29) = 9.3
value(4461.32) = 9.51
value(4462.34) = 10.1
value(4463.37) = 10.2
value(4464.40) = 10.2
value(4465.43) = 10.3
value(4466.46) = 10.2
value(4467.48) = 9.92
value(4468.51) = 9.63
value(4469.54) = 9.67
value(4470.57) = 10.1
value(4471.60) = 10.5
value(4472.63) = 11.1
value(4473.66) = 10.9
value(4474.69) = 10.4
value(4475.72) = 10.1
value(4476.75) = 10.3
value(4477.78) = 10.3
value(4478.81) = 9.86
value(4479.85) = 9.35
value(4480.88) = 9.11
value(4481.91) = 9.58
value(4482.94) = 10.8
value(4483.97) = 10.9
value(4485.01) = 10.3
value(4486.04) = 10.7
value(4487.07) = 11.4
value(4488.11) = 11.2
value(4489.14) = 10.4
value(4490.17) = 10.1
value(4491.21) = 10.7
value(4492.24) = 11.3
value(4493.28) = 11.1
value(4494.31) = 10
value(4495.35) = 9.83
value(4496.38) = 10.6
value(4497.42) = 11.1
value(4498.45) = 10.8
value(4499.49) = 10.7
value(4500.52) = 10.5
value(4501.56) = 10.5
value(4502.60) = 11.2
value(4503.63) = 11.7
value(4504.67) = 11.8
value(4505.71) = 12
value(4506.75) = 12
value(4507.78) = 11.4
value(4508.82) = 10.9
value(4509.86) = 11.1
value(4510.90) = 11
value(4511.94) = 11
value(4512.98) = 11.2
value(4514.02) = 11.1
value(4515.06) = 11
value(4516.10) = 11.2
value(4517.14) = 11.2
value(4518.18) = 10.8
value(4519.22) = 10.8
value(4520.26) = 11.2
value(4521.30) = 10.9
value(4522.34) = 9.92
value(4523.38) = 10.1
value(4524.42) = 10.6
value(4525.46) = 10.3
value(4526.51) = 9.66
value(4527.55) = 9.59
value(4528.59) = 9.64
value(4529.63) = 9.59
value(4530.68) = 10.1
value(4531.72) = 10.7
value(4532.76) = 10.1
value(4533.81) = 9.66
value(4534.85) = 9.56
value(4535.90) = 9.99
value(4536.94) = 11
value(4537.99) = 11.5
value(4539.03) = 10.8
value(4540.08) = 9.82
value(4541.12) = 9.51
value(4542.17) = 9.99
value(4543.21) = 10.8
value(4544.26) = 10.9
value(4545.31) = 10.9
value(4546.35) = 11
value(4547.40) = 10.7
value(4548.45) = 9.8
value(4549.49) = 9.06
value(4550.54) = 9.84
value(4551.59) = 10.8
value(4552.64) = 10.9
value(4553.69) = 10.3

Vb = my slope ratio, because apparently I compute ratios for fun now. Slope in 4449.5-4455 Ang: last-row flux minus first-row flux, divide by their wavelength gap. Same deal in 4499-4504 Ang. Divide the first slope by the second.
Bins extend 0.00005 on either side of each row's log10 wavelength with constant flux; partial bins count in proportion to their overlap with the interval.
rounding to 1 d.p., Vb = -1.4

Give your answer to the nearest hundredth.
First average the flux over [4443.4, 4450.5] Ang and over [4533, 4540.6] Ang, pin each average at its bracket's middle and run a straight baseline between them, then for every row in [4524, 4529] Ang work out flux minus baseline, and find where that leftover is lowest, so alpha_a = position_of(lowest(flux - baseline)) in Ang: 4527.55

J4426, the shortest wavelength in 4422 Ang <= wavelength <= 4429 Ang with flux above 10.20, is 4428.57 Ang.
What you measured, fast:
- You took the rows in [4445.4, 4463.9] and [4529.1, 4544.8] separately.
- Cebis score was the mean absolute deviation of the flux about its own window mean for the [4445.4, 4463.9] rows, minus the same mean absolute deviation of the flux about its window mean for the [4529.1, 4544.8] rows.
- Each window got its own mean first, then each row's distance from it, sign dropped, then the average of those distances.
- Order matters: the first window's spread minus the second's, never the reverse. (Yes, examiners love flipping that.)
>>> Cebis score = 0.0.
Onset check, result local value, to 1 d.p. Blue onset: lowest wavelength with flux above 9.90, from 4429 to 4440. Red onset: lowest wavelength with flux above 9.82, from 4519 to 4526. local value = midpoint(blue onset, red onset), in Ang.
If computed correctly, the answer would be 4474.4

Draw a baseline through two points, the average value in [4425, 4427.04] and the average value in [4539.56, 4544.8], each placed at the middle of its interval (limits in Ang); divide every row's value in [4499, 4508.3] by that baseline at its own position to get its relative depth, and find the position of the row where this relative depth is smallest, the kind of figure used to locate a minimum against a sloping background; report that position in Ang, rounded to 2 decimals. 4501.56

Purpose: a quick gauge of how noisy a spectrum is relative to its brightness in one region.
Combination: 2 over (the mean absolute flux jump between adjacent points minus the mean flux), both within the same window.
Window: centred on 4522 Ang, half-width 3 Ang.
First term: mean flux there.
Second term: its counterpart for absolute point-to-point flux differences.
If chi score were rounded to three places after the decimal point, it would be -0.198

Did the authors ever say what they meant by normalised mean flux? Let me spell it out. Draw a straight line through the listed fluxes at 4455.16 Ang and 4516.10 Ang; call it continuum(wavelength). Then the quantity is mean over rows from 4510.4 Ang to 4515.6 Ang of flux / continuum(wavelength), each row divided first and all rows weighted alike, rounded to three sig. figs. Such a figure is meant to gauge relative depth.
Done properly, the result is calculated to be 0.998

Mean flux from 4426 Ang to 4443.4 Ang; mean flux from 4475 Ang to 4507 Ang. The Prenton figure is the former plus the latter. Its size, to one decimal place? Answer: 20.5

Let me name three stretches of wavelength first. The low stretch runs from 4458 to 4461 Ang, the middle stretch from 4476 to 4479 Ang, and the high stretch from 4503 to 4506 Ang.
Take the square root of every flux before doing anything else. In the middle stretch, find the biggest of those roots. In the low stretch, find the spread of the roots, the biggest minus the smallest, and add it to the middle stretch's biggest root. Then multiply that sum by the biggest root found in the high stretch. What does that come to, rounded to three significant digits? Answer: 11.2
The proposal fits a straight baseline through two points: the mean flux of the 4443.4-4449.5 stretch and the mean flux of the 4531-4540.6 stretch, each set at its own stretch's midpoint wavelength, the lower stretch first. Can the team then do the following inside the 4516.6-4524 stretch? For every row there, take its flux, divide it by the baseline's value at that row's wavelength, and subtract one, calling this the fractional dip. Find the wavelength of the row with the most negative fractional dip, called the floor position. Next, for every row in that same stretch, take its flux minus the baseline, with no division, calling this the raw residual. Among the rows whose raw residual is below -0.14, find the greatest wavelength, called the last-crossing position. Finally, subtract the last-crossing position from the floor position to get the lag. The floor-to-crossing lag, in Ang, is -1.0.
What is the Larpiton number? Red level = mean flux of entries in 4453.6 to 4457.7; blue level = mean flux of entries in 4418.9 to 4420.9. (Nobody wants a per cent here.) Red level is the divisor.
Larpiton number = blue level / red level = 1.18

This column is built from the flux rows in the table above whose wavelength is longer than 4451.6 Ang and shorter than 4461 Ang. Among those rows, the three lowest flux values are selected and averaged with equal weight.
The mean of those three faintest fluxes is 9.1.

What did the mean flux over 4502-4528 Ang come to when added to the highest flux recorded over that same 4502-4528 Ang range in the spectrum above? 22.9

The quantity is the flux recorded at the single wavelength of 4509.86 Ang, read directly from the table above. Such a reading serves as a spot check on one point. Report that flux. 11.1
